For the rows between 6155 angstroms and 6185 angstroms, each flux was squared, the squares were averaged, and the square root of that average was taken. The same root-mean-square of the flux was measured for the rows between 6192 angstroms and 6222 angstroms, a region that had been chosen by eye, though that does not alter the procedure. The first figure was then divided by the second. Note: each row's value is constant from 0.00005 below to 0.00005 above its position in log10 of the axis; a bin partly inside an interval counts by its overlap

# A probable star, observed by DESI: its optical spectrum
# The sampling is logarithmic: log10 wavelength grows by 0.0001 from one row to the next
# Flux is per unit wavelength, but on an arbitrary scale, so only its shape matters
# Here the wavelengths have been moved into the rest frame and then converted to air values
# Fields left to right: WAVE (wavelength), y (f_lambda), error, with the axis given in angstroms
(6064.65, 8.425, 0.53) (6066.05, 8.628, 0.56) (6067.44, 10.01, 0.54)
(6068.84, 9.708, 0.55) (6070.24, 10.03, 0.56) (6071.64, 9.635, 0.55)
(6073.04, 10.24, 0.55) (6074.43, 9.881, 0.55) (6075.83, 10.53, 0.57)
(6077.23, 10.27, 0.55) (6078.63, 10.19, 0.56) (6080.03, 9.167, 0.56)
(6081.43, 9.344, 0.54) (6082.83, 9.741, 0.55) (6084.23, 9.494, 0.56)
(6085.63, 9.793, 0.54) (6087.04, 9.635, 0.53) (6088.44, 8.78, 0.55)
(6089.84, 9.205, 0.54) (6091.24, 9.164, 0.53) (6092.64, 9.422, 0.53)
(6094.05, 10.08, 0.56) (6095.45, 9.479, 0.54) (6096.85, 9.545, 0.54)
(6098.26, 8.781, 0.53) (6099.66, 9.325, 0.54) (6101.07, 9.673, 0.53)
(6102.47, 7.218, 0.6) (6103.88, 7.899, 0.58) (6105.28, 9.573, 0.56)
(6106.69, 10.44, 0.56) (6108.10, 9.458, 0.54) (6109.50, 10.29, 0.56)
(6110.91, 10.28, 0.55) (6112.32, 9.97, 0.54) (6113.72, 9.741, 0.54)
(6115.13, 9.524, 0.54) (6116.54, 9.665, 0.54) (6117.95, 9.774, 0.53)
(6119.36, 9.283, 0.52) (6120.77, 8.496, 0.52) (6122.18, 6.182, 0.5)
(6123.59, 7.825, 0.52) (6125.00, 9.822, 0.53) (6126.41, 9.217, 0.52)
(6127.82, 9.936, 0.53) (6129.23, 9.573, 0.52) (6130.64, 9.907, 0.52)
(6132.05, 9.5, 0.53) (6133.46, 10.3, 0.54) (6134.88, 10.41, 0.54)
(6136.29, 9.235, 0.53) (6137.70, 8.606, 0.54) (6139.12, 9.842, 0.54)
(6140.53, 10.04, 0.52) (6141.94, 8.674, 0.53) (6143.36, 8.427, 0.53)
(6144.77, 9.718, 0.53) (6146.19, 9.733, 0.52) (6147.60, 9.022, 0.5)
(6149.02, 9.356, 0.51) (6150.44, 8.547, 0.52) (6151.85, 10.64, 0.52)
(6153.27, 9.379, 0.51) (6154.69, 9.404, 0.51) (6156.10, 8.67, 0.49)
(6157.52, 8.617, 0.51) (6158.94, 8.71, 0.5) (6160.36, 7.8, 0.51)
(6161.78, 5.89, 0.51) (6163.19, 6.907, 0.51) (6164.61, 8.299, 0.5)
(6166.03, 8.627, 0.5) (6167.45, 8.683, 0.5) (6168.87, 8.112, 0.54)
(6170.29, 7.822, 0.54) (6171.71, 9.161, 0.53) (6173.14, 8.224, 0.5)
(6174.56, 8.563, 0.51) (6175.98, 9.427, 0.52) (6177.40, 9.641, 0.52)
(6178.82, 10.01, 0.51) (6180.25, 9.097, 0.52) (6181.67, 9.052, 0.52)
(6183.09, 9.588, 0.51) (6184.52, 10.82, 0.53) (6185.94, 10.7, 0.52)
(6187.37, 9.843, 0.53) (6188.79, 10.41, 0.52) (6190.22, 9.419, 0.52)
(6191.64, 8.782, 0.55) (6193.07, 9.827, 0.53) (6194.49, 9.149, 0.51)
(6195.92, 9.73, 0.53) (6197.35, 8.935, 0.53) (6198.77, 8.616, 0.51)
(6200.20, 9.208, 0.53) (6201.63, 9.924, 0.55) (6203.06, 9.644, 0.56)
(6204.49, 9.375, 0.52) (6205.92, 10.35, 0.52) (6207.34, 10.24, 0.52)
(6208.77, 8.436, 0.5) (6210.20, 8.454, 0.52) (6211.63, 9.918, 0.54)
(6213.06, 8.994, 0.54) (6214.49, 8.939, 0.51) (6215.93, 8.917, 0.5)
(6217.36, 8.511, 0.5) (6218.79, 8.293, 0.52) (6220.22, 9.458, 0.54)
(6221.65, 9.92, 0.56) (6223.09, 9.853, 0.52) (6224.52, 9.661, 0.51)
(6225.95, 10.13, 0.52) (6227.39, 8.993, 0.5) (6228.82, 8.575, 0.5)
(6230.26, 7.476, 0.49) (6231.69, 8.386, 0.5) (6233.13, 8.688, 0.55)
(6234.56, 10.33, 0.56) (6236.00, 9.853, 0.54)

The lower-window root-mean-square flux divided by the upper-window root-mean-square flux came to 0.94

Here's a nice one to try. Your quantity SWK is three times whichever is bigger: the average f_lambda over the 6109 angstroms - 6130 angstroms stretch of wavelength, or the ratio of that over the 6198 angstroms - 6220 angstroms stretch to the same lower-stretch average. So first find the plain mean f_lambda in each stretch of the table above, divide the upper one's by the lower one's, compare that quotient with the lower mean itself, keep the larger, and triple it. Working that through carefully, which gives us 27.9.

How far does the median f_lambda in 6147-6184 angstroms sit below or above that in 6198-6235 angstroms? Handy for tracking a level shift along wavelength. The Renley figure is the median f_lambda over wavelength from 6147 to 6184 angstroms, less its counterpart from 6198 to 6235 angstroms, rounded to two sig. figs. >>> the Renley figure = -0.40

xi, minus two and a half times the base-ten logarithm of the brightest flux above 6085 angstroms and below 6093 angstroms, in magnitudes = -2.48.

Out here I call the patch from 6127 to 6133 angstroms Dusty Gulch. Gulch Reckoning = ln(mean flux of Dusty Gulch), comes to 2.28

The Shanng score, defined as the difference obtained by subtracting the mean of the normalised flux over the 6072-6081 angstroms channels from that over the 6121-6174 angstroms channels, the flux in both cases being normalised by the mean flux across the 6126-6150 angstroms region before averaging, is -0.12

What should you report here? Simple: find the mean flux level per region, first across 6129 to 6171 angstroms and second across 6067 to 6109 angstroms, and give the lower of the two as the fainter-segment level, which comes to 8.9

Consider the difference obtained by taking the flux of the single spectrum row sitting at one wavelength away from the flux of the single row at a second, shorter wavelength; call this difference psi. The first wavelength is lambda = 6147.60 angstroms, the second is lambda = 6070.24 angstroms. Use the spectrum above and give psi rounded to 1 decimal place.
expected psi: 1.0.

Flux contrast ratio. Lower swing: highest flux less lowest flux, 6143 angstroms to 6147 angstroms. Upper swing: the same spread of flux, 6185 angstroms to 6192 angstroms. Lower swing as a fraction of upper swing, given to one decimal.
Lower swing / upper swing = 0.7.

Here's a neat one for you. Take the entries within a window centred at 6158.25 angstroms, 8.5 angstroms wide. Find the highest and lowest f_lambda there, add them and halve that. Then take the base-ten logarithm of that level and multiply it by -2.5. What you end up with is -2.21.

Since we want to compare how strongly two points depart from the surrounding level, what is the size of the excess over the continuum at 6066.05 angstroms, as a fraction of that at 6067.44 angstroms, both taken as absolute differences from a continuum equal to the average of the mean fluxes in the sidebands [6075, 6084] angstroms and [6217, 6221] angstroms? 1.0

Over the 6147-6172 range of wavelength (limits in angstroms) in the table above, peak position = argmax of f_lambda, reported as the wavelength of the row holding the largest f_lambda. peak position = 6151.85 angstroms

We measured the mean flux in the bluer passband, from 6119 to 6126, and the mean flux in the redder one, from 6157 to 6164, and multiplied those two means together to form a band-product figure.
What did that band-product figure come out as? 63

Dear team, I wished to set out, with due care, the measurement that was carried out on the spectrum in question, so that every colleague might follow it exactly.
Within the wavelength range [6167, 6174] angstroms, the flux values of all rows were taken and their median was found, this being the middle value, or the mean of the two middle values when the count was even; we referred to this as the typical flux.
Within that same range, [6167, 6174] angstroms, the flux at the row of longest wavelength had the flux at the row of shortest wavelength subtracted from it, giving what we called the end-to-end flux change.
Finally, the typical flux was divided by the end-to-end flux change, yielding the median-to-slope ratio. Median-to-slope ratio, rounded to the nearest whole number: -18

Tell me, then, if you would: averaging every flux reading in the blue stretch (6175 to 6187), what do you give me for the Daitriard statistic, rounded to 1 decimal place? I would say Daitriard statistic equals 9.8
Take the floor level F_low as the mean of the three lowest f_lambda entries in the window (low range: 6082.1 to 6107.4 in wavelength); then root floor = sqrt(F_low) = 2.82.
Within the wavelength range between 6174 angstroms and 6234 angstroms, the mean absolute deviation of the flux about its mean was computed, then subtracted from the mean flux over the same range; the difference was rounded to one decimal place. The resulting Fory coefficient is 8.7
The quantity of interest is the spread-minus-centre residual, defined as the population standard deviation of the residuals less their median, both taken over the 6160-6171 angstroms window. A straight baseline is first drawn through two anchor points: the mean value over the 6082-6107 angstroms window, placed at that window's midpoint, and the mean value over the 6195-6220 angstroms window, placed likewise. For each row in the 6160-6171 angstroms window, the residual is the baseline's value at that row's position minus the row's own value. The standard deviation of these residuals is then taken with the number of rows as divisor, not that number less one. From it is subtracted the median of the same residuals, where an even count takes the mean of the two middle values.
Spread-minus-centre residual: -0.38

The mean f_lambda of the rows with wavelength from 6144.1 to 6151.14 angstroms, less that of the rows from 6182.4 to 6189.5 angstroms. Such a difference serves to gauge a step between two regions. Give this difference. -1.0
